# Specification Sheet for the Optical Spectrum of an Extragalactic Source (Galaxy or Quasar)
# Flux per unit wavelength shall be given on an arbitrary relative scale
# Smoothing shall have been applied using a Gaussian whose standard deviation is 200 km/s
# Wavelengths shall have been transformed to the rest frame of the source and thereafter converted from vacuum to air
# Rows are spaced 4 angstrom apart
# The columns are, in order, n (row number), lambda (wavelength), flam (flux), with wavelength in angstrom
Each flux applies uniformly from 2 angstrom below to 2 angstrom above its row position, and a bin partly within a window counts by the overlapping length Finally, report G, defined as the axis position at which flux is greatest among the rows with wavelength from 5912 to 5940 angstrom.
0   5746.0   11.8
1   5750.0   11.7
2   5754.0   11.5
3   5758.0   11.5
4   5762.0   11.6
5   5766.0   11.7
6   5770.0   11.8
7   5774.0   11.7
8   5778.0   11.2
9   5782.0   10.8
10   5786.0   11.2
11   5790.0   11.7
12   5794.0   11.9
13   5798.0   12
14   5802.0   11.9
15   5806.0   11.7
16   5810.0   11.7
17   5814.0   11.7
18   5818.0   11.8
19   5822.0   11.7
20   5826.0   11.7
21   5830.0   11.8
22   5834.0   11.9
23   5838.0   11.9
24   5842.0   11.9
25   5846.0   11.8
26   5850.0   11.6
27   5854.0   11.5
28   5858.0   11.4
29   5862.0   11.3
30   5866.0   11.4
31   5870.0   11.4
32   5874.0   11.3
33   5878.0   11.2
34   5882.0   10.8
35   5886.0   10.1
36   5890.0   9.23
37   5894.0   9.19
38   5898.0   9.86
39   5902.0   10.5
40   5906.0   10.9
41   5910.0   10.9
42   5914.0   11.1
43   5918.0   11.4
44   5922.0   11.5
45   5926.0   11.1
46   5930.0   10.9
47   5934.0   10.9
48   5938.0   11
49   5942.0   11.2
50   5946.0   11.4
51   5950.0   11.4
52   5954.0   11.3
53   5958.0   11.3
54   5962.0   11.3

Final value 5922.0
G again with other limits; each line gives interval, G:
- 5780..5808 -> 5798.0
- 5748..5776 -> 5770.0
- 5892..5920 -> 5918.0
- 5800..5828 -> 5802.0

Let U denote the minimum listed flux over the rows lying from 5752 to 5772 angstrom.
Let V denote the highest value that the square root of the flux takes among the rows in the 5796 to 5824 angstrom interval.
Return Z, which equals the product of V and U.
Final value 39.8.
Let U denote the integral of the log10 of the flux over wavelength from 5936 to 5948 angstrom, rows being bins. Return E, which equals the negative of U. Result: -12.6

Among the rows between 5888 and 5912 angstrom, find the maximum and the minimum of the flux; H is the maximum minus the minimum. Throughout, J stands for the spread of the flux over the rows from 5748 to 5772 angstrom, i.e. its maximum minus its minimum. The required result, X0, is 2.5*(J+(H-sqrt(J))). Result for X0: 3.7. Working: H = 1.7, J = 0.3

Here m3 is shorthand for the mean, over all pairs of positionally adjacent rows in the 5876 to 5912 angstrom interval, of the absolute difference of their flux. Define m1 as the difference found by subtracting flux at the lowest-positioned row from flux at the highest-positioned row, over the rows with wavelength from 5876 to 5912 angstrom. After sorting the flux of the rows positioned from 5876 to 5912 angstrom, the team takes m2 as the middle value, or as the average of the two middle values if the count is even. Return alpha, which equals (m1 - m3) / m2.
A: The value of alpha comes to -0.07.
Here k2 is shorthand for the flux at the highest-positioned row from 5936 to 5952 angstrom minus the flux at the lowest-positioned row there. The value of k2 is 0.40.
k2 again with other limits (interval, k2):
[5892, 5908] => 1.71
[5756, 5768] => 0.20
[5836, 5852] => -0.30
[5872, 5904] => -0.80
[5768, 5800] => 0.20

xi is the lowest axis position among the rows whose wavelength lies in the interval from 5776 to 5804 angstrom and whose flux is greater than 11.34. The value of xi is 5790.0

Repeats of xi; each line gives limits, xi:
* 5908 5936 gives 5918.0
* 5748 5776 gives 5750.0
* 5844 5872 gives 5846.0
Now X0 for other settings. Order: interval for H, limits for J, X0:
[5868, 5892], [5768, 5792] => 5.4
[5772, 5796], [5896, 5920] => 3.5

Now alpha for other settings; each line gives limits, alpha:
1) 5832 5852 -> -0.03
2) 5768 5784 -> -0.12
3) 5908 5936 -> -0.02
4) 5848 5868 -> -0.03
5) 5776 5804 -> 0.04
